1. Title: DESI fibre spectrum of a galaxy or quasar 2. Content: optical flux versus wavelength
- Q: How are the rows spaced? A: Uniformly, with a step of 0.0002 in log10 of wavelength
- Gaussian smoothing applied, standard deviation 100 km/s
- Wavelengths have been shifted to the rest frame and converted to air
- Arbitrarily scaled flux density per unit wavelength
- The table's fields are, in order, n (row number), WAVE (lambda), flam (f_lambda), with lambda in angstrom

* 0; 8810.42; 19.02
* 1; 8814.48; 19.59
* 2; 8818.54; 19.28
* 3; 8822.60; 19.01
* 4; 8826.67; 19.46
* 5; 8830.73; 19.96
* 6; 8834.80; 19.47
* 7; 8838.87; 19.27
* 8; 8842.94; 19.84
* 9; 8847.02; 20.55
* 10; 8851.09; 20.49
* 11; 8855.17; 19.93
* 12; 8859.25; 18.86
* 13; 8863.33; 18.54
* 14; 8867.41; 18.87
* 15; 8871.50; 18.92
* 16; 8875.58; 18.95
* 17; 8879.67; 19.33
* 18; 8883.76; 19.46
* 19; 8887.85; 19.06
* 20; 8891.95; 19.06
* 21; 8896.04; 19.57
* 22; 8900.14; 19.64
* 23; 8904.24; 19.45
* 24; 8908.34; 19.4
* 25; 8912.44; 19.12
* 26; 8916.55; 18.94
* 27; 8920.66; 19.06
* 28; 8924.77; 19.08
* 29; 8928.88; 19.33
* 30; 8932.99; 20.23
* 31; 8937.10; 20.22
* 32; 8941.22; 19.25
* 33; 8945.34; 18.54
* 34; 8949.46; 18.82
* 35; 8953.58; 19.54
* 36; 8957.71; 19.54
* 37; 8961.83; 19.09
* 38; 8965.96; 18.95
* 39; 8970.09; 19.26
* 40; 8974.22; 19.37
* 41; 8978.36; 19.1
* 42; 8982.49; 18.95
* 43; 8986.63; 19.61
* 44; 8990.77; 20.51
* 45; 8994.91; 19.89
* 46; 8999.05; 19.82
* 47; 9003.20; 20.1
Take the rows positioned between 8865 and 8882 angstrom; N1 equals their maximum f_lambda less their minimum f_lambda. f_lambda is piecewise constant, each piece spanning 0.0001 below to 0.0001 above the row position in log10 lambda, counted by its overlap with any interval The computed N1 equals 0.46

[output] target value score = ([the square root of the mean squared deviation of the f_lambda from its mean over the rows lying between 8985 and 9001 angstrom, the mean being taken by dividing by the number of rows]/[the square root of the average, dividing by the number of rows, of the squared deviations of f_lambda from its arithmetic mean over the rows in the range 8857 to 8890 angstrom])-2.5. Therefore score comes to -1.3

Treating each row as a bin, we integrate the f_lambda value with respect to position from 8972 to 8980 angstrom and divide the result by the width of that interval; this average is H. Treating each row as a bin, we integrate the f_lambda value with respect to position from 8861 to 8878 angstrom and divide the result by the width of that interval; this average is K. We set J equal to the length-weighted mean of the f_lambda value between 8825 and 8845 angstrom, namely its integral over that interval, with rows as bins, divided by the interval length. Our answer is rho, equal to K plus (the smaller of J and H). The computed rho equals 38.1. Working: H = 19.2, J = 19.6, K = 18.8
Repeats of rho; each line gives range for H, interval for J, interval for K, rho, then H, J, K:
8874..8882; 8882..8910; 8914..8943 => 38.6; 19.2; 19.4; 19.4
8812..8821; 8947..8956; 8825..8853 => 39.0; 19.4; 19.2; 19.9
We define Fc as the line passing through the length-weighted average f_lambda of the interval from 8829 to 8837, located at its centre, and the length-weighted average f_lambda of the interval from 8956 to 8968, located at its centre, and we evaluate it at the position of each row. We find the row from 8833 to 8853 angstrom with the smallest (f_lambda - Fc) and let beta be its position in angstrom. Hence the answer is 8838.87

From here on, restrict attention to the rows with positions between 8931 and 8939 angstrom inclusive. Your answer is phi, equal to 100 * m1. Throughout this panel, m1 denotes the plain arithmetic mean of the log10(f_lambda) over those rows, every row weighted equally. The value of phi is 131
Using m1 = 1.306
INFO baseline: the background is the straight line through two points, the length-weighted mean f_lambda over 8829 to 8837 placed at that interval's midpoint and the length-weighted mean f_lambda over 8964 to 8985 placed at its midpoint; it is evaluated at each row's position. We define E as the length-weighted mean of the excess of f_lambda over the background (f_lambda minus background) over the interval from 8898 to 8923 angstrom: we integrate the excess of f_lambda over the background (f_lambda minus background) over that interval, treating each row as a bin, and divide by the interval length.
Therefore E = -0.12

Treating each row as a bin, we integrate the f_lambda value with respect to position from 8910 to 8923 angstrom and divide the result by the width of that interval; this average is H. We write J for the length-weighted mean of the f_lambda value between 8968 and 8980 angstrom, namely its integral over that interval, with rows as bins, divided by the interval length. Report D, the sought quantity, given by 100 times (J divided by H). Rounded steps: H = 19.0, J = 19.2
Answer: 101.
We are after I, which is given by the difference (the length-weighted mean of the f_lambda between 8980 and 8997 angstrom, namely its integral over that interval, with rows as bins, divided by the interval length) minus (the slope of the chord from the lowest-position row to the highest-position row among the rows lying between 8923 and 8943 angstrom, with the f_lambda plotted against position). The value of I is 19.7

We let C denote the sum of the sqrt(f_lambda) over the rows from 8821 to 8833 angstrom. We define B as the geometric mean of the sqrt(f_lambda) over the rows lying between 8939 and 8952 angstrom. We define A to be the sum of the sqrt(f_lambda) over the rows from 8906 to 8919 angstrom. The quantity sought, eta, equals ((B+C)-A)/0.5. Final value 8.91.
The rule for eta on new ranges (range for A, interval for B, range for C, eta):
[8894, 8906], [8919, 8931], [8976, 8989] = 8.53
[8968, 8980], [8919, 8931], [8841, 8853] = 9.46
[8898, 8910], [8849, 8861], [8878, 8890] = 8.74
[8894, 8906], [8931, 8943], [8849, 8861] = 9.06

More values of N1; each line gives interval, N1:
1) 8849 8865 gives 1.95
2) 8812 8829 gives 0.58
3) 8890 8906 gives 0.58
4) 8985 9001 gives 0.90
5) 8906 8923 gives 0.46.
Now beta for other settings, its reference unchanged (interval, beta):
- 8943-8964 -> 8945.34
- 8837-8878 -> 8863.33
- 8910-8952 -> 8945.34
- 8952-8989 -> 8965.96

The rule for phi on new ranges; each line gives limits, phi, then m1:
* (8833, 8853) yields 130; 1.299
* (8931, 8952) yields 129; 1.288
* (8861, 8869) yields 127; 1.272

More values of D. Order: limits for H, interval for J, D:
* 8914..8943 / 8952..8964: 100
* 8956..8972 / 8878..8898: 100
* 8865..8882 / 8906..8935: 102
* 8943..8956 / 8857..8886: 100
